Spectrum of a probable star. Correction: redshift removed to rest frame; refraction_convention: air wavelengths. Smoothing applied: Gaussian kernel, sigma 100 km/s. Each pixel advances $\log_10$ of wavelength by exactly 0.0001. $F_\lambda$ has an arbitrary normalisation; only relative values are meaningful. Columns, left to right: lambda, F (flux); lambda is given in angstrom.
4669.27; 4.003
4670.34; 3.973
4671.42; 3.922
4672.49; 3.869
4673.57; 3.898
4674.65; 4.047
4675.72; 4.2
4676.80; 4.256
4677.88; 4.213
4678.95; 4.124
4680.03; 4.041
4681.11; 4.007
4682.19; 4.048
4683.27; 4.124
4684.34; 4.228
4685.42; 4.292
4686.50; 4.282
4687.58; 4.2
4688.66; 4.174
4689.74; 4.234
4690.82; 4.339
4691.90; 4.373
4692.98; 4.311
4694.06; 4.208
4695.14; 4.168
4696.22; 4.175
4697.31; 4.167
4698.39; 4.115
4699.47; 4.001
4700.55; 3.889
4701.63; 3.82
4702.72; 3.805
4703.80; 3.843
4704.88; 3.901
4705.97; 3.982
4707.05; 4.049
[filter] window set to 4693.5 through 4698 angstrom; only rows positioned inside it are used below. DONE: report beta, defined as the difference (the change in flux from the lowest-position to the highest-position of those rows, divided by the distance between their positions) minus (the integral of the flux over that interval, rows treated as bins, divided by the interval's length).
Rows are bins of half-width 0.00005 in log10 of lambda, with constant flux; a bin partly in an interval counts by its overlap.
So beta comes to -4.19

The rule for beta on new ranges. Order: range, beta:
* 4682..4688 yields -4.18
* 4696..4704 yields -4.02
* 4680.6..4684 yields -4.02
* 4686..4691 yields -4.22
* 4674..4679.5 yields -4.15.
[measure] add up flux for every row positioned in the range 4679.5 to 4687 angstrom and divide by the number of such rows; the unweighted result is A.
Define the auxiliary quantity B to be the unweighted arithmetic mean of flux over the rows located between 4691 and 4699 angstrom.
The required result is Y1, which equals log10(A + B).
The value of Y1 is 0.922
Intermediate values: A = 4.15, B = 4.22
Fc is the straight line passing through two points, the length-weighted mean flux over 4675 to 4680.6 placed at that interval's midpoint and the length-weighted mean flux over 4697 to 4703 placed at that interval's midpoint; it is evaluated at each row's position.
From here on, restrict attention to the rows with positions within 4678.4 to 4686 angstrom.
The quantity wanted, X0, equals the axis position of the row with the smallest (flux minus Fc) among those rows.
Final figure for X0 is 4681.11 angstrom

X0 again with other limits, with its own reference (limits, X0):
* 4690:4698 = 4695.14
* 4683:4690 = 4683.27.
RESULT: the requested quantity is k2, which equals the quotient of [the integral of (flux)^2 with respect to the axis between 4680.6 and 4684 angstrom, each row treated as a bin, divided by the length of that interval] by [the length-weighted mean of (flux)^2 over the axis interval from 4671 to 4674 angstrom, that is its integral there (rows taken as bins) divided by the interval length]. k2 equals 1.09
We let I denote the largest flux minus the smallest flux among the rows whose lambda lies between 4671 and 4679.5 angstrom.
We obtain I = 0.39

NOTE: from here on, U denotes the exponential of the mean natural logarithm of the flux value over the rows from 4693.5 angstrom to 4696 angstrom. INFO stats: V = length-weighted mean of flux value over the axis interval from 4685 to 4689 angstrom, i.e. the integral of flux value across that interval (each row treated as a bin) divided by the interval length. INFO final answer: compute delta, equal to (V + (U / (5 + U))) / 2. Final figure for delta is 2.35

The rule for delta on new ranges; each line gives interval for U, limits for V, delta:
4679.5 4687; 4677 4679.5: 2.32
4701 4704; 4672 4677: 2.24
